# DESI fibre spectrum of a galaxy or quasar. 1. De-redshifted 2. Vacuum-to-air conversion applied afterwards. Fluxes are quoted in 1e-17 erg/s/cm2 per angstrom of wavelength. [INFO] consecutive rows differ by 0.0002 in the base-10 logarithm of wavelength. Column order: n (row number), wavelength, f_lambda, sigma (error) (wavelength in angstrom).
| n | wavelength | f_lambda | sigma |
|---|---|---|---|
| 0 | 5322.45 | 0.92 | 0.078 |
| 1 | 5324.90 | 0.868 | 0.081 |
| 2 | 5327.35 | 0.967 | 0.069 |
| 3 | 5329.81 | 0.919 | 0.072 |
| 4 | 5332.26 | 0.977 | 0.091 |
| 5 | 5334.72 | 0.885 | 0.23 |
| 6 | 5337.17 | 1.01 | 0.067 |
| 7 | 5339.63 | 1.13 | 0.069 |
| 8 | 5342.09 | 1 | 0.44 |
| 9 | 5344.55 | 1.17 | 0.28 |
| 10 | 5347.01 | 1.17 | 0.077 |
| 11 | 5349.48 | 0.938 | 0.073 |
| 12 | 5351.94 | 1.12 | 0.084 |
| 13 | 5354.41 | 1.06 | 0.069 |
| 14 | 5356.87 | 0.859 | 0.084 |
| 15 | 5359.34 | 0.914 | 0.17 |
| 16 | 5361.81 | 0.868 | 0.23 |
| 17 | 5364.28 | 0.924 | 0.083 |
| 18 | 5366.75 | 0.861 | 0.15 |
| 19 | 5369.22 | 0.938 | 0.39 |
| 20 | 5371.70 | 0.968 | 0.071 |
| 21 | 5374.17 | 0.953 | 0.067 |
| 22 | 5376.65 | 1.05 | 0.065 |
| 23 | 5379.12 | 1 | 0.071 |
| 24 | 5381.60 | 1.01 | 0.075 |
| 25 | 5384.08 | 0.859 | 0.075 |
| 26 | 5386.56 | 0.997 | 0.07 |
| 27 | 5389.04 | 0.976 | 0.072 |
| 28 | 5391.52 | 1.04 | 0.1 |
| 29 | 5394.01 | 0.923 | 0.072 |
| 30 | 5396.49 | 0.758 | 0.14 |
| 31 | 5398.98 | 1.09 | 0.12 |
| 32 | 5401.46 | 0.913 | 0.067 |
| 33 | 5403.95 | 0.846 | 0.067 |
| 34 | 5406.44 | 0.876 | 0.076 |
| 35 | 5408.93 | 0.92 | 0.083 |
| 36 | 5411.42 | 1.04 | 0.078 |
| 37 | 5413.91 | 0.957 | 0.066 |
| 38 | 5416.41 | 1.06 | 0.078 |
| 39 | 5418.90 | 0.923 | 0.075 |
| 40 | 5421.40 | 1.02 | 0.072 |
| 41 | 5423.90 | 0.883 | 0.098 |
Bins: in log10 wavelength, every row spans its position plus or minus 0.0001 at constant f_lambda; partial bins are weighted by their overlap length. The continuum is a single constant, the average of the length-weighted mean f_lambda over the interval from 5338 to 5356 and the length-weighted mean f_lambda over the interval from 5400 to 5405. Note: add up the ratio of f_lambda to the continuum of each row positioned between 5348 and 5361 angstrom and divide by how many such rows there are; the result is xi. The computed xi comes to 0.99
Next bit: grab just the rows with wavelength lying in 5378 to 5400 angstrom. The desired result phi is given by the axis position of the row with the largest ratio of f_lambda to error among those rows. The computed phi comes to 5386.56 angstrom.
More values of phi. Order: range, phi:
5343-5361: 5354.41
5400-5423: 5413.91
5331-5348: 5339.63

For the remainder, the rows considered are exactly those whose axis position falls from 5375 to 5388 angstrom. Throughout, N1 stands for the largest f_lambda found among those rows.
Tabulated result 1.05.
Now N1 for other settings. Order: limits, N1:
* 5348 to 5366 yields 1.12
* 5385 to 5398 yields 1.04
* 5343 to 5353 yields 1.17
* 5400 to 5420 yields 1.06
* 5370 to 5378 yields 1.05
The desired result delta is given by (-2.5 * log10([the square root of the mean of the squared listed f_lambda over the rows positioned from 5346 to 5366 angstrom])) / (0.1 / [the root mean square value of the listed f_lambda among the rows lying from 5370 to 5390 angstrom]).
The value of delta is 0.13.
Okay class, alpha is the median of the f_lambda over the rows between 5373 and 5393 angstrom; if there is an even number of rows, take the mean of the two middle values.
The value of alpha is 1.00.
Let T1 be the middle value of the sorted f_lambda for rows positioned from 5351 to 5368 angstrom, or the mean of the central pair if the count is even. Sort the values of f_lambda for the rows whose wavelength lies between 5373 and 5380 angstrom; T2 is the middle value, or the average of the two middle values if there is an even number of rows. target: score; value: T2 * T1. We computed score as 0.91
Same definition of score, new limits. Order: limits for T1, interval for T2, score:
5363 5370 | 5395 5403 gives 0.84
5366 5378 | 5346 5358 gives 1.01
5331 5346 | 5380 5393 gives 1.00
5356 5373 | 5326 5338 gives 0.88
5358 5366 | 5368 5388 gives 0.90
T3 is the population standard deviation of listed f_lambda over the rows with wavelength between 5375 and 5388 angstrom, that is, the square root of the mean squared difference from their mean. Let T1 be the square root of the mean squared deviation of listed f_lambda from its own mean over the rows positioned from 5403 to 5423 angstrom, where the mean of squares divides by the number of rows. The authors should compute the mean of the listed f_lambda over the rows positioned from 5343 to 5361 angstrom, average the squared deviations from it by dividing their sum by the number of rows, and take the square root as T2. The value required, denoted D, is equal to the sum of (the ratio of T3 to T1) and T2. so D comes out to 1.0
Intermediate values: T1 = 0.073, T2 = 0.119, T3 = 0.065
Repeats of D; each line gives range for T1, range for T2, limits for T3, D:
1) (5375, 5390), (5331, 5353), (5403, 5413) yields 1.3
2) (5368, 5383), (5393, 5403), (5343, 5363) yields 3.4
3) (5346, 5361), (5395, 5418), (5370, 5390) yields 0.6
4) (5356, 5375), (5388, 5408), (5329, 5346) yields 2.5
